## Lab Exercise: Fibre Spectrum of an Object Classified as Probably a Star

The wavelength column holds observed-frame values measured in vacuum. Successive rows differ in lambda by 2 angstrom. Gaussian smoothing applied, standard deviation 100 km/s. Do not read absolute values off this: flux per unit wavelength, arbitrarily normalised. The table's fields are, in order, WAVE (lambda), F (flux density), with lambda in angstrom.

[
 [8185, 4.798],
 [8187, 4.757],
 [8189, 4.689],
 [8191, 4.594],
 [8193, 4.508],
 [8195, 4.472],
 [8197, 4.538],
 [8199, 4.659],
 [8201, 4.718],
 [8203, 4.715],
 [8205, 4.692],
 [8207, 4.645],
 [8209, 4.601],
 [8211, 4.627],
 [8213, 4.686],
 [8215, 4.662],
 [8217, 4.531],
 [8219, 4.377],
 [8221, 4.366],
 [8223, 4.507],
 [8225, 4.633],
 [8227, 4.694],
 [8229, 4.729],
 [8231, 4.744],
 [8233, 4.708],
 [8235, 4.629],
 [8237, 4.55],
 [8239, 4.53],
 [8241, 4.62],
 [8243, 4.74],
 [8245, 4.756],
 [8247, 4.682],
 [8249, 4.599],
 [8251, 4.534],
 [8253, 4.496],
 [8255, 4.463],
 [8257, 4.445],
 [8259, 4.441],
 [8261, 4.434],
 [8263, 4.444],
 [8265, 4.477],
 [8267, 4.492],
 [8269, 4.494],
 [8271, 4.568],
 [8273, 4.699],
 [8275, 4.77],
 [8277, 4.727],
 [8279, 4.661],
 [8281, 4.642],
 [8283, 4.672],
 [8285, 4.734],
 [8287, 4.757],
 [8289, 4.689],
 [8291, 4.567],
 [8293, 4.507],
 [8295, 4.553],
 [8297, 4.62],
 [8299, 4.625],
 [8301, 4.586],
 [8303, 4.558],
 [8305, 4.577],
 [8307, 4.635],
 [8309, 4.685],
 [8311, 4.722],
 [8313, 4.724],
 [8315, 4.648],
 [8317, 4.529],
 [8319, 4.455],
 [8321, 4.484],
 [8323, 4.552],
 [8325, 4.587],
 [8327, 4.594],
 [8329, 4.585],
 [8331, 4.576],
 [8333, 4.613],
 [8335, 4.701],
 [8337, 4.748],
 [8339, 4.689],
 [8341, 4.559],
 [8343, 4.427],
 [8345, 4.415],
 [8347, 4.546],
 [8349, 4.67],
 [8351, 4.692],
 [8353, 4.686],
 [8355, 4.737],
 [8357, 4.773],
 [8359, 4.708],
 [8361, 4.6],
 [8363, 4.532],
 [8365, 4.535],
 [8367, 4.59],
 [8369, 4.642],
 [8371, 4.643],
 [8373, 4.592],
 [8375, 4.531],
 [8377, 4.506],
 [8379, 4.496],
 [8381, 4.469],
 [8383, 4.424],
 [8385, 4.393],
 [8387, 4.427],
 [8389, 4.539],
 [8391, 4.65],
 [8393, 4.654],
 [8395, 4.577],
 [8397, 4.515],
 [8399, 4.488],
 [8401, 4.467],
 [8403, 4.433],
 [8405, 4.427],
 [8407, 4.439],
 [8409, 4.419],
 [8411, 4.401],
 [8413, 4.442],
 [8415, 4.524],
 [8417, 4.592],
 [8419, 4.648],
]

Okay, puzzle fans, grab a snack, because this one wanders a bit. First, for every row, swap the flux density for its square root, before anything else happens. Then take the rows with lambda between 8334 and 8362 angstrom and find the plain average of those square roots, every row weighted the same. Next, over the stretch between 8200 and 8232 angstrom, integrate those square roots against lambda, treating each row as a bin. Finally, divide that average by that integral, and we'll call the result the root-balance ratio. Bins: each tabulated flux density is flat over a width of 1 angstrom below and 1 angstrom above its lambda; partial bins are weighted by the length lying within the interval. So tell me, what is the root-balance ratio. 0.03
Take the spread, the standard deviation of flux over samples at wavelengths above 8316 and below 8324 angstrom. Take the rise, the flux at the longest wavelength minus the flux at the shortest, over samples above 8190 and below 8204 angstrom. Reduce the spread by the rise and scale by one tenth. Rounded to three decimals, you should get -0.008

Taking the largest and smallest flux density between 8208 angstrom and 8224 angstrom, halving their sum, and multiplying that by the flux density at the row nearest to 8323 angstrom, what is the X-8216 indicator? 20.6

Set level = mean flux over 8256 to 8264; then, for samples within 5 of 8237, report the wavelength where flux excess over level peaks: 8233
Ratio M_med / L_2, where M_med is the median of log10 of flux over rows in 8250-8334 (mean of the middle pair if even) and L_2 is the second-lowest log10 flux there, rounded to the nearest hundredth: 1.02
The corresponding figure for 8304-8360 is 1.03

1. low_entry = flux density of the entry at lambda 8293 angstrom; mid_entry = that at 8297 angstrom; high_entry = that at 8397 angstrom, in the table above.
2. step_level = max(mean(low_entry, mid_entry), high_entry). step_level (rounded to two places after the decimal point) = 4.56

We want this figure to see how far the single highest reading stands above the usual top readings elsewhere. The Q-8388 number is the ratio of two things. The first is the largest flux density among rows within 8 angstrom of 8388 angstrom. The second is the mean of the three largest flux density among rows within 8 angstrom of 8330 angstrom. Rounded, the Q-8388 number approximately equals 0.99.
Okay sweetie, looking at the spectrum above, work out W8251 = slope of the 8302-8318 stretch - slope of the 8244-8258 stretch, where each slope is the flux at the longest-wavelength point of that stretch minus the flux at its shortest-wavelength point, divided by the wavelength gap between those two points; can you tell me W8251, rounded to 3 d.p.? 0.024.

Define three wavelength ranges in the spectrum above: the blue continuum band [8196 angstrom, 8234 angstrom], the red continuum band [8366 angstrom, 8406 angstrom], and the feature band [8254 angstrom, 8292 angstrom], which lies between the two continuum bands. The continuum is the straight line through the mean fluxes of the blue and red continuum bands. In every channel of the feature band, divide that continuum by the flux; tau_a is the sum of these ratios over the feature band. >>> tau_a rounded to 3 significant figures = 19.0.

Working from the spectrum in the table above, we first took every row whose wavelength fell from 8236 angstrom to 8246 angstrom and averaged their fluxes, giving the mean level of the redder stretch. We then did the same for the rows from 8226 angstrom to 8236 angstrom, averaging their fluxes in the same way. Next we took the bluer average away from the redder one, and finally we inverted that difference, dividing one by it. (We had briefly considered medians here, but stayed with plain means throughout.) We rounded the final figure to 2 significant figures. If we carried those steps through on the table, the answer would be -16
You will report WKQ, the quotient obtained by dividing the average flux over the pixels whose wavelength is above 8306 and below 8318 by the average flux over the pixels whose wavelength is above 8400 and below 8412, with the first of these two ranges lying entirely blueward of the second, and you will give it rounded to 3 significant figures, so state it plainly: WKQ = 1.05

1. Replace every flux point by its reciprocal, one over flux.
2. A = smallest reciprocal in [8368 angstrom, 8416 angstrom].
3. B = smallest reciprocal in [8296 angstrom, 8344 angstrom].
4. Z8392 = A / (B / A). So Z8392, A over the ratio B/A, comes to 0.219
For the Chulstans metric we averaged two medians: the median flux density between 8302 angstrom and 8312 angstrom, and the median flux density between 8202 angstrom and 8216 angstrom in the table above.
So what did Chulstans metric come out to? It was 4.65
